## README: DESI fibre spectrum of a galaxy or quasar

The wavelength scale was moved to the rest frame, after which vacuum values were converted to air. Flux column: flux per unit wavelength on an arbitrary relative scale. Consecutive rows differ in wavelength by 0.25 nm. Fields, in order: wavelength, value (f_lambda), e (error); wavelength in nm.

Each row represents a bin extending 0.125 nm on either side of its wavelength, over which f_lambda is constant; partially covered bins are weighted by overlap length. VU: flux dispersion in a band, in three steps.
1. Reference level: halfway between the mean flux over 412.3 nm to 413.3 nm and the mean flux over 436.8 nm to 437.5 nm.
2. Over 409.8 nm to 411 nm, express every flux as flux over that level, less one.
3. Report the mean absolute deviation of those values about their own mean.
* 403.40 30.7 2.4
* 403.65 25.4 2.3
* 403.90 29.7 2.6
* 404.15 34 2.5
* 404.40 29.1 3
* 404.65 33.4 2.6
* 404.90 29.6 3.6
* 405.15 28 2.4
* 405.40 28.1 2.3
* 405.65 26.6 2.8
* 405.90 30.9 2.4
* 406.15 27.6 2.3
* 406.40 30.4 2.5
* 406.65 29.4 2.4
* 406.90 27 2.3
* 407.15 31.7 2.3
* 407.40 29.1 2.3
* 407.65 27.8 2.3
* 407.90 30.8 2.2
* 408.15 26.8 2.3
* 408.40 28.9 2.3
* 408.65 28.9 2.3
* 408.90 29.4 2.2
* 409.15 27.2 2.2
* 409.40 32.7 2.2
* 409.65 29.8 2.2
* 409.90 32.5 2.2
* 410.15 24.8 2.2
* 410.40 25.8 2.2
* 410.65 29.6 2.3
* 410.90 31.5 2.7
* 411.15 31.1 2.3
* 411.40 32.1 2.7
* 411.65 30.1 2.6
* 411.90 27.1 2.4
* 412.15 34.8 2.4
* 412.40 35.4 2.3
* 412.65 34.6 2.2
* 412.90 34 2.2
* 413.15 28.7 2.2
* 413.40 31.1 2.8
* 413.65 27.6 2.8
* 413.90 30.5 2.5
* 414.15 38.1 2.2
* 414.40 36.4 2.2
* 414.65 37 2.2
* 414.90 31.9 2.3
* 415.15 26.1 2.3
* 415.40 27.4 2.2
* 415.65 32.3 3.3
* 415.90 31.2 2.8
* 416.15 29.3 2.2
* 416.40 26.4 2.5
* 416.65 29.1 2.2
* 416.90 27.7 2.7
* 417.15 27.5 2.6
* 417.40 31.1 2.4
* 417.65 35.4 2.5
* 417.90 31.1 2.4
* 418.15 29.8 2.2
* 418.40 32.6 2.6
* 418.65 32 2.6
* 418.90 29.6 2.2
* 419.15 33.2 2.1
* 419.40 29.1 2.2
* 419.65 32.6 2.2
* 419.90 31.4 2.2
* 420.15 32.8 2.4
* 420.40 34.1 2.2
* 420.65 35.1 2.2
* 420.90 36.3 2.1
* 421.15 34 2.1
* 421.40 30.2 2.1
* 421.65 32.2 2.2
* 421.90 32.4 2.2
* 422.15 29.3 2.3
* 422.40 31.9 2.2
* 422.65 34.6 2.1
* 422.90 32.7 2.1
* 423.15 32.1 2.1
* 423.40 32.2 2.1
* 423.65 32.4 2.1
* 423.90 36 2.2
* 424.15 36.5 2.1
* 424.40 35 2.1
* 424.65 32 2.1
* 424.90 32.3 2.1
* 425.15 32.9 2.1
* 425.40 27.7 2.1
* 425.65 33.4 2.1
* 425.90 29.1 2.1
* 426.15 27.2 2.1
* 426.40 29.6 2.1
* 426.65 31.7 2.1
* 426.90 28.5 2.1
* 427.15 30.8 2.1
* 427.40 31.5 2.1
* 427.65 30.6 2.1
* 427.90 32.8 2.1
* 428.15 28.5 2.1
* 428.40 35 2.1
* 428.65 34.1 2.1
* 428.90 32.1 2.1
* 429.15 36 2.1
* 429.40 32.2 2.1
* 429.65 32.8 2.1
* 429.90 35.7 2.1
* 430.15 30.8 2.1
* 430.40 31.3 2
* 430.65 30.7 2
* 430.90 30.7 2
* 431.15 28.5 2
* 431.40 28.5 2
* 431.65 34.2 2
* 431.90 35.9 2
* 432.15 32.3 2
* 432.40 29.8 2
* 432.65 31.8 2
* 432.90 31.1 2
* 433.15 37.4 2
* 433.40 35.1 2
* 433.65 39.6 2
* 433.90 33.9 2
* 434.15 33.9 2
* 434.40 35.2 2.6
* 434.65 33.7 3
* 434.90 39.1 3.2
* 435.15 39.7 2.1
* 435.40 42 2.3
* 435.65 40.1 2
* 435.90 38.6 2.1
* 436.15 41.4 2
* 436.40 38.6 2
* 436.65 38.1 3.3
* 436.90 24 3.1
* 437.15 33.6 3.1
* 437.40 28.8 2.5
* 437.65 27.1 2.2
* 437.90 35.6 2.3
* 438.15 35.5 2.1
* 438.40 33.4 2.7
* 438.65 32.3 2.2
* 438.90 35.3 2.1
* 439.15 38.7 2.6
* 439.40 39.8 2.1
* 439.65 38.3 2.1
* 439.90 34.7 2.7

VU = 0.091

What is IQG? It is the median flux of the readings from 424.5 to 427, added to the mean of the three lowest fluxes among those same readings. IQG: 58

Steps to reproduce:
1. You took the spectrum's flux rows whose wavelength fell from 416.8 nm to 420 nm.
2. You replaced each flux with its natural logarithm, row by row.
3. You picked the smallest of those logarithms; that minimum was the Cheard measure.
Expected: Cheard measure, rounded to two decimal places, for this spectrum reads 3.31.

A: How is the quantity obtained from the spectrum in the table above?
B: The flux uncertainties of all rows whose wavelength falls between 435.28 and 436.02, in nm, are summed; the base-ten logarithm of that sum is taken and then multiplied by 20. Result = 16.1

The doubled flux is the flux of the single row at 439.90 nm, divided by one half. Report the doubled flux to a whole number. 69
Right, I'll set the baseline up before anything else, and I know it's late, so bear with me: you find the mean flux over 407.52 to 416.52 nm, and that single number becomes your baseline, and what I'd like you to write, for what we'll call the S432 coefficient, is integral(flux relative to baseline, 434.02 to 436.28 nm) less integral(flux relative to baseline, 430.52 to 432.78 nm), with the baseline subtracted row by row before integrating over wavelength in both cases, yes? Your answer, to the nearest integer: 15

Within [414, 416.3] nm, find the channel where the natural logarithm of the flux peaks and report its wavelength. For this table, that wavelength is 414.15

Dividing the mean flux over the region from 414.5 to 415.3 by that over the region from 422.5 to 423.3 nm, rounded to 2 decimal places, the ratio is 0.96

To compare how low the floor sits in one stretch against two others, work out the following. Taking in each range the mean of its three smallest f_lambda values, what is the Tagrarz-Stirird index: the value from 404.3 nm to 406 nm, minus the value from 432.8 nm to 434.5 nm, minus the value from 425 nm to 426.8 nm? -33.4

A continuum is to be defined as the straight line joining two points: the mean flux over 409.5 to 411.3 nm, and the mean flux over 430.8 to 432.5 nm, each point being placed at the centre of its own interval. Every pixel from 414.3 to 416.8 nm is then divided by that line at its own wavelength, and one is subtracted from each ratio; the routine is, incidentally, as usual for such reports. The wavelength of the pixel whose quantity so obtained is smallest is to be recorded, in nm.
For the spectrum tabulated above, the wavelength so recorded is 415.15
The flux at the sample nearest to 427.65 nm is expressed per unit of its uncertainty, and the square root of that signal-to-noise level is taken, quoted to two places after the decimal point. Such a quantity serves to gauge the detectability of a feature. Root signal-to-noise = 3.82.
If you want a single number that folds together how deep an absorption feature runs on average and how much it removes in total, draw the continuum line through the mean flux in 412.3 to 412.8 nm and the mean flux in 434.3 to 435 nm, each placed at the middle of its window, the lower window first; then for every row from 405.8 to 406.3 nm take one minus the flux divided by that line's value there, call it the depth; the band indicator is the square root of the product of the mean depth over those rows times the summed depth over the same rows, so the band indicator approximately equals 0.22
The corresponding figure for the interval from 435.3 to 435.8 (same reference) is 0.20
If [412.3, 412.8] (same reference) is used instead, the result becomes 0.00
